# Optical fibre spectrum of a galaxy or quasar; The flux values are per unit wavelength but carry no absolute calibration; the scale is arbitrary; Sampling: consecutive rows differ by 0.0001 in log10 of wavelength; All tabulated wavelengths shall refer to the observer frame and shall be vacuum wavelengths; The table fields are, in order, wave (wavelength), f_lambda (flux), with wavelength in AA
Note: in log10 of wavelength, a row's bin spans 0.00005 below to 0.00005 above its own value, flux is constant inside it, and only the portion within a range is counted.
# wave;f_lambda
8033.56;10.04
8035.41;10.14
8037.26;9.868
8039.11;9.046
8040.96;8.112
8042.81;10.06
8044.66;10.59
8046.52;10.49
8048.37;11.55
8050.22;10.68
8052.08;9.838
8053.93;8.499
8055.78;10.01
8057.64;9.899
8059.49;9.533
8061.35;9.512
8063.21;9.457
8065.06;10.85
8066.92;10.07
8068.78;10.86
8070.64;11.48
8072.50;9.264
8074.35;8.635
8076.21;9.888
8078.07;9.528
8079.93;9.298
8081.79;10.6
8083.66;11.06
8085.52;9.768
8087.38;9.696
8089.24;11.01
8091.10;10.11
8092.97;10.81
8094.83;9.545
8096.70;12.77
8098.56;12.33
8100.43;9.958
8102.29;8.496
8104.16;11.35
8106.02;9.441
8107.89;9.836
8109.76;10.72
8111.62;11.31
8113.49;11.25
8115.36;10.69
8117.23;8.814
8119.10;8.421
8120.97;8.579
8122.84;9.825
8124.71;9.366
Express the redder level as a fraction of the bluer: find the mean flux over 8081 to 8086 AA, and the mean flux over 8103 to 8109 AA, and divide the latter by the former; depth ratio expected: 0.97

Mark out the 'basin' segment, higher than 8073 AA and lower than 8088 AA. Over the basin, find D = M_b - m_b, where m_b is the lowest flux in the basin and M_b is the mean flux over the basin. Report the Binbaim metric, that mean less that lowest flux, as 1.2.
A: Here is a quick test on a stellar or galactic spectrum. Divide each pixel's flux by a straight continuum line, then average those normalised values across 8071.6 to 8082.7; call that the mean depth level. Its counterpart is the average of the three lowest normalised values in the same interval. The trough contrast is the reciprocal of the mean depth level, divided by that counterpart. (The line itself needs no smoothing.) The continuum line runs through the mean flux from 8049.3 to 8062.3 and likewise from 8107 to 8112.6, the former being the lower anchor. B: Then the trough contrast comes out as 1.17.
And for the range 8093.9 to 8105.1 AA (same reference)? 1.09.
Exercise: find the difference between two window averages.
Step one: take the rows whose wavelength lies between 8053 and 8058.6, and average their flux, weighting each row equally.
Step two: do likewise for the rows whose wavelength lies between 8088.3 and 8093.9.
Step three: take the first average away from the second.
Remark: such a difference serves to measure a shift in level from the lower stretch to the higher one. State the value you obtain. 1.2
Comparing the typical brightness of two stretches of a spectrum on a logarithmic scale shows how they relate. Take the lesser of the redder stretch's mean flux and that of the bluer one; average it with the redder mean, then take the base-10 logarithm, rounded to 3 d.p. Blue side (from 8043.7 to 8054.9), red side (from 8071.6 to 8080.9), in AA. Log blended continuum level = 0.970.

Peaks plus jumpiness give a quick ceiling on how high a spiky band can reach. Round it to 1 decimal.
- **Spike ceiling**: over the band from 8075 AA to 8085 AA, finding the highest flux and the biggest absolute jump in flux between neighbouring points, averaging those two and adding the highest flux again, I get 17.2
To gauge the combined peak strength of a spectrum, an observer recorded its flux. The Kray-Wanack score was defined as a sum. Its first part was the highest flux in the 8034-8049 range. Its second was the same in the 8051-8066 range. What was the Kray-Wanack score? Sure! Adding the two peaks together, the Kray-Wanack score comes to 22.4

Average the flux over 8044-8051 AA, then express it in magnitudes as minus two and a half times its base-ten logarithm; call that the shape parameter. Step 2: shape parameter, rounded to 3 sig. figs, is -2.59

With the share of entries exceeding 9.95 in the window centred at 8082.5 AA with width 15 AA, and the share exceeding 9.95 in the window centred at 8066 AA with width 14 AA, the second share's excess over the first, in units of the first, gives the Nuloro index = 0.3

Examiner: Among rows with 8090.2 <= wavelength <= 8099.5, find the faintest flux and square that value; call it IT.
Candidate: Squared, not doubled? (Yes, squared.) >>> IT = 91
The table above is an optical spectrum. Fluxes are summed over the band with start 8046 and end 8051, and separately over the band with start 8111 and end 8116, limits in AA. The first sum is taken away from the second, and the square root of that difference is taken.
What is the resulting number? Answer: 0.73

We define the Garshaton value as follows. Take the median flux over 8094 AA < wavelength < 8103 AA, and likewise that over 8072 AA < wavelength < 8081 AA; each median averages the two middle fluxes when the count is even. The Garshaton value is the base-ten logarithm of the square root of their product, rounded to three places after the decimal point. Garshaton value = 0.983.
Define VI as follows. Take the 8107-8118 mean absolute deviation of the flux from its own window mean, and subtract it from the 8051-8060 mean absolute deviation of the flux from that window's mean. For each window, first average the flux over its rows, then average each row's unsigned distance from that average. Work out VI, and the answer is -0.31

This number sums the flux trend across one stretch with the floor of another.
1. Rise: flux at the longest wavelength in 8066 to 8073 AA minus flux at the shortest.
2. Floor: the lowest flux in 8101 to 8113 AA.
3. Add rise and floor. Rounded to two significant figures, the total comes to 7.7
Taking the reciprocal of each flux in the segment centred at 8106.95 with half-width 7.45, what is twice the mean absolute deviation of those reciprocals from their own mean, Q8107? 0.017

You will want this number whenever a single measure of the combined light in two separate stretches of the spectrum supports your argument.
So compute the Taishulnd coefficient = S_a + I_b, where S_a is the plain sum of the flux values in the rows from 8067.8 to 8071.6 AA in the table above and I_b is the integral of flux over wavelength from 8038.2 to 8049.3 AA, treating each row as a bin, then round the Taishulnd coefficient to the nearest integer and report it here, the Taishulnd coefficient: 133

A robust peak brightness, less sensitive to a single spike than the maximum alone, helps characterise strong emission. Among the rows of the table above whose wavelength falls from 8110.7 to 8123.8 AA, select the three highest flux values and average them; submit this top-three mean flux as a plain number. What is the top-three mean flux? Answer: 11.1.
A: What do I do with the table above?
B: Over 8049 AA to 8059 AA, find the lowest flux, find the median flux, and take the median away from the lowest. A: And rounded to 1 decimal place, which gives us -1.4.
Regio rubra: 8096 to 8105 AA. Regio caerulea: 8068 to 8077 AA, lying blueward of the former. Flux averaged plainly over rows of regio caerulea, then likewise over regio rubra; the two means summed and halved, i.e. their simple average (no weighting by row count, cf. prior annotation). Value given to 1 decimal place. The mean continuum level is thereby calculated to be 10.5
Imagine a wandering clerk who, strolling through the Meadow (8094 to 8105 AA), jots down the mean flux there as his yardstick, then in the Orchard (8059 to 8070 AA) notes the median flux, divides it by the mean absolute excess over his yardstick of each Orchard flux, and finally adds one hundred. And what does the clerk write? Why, 113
